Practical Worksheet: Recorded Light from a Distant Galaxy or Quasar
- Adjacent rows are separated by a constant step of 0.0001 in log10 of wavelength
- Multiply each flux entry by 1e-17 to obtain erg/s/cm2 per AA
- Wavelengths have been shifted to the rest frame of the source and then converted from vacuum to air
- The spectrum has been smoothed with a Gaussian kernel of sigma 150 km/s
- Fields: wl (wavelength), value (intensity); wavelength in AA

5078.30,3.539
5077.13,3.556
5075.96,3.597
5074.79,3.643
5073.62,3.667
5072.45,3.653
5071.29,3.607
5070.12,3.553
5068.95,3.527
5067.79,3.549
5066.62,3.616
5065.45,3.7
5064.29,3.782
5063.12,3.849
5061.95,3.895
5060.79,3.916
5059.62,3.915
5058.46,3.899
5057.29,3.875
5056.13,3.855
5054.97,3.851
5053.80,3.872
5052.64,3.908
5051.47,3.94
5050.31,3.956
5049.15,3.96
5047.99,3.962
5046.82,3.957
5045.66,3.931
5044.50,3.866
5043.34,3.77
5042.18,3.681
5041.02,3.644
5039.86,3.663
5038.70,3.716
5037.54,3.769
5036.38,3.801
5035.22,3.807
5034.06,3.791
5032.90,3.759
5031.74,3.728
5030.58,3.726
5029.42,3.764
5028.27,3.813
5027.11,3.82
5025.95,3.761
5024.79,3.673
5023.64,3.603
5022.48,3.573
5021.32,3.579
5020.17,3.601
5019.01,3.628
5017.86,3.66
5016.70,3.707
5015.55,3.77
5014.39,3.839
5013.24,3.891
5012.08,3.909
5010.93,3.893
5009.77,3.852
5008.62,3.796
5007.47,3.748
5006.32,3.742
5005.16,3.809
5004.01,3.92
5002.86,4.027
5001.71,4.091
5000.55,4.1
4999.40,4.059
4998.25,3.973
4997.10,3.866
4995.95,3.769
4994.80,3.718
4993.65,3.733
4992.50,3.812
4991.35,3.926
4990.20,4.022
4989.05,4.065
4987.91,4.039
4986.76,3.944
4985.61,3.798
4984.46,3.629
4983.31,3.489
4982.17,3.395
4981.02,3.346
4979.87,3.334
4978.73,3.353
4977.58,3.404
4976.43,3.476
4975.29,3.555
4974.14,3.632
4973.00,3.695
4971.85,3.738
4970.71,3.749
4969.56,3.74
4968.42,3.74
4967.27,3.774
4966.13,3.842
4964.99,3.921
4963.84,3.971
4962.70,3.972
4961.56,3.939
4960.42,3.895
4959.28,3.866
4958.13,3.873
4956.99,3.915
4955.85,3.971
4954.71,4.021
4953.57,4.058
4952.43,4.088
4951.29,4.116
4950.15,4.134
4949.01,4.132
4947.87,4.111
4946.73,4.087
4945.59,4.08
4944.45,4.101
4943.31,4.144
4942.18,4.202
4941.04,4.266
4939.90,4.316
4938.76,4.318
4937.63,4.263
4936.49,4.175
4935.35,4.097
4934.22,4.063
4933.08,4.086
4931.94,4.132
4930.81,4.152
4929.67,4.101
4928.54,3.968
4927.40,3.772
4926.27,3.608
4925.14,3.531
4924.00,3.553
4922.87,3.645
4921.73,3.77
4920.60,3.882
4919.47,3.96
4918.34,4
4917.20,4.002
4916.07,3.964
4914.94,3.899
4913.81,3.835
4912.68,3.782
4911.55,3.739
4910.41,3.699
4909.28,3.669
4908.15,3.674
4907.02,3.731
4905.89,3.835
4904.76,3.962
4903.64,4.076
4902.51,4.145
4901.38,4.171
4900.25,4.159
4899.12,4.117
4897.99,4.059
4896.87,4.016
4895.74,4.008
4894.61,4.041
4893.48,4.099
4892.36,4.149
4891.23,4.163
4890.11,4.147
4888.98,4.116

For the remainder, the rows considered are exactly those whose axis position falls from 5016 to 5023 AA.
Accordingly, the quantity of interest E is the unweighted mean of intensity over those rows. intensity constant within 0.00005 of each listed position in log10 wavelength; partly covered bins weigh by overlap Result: 3.6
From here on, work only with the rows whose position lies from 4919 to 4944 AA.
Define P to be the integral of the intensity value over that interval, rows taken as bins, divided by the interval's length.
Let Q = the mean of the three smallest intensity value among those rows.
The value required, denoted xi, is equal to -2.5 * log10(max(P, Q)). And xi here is -1.51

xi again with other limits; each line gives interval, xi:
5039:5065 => -1.47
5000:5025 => -1.45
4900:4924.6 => -1.47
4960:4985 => -1.41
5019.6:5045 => -1.43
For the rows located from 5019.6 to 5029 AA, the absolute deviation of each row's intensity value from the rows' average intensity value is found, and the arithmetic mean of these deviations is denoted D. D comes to 0.090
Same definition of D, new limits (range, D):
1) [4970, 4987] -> 0.160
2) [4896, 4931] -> 0.166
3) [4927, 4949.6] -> 0.082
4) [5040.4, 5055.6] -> 0.082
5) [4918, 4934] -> 0.190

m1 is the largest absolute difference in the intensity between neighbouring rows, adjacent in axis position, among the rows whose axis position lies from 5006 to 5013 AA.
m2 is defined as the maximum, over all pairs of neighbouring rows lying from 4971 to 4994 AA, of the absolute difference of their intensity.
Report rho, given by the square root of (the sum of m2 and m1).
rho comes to 0.47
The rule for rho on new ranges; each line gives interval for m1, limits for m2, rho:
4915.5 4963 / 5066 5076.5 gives 0.51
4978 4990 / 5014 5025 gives 0.49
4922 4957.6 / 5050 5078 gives 0.53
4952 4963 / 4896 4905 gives 0.41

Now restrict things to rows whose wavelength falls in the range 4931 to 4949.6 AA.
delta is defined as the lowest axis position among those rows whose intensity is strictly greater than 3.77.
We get 4931.94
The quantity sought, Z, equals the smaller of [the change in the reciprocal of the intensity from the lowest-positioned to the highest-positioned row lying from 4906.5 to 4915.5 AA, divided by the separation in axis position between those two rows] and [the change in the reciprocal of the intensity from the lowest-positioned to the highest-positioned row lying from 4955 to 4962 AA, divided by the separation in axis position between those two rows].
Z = -0.0015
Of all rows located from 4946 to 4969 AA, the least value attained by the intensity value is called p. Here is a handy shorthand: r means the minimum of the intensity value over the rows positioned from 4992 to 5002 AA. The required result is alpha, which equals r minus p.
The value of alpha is -0.02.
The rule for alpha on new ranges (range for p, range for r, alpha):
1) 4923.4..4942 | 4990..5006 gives 0.19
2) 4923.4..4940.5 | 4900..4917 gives 0.14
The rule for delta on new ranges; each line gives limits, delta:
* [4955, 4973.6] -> 4955.85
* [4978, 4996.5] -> 4985.61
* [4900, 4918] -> 4900.25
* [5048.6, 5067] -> 5049.15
